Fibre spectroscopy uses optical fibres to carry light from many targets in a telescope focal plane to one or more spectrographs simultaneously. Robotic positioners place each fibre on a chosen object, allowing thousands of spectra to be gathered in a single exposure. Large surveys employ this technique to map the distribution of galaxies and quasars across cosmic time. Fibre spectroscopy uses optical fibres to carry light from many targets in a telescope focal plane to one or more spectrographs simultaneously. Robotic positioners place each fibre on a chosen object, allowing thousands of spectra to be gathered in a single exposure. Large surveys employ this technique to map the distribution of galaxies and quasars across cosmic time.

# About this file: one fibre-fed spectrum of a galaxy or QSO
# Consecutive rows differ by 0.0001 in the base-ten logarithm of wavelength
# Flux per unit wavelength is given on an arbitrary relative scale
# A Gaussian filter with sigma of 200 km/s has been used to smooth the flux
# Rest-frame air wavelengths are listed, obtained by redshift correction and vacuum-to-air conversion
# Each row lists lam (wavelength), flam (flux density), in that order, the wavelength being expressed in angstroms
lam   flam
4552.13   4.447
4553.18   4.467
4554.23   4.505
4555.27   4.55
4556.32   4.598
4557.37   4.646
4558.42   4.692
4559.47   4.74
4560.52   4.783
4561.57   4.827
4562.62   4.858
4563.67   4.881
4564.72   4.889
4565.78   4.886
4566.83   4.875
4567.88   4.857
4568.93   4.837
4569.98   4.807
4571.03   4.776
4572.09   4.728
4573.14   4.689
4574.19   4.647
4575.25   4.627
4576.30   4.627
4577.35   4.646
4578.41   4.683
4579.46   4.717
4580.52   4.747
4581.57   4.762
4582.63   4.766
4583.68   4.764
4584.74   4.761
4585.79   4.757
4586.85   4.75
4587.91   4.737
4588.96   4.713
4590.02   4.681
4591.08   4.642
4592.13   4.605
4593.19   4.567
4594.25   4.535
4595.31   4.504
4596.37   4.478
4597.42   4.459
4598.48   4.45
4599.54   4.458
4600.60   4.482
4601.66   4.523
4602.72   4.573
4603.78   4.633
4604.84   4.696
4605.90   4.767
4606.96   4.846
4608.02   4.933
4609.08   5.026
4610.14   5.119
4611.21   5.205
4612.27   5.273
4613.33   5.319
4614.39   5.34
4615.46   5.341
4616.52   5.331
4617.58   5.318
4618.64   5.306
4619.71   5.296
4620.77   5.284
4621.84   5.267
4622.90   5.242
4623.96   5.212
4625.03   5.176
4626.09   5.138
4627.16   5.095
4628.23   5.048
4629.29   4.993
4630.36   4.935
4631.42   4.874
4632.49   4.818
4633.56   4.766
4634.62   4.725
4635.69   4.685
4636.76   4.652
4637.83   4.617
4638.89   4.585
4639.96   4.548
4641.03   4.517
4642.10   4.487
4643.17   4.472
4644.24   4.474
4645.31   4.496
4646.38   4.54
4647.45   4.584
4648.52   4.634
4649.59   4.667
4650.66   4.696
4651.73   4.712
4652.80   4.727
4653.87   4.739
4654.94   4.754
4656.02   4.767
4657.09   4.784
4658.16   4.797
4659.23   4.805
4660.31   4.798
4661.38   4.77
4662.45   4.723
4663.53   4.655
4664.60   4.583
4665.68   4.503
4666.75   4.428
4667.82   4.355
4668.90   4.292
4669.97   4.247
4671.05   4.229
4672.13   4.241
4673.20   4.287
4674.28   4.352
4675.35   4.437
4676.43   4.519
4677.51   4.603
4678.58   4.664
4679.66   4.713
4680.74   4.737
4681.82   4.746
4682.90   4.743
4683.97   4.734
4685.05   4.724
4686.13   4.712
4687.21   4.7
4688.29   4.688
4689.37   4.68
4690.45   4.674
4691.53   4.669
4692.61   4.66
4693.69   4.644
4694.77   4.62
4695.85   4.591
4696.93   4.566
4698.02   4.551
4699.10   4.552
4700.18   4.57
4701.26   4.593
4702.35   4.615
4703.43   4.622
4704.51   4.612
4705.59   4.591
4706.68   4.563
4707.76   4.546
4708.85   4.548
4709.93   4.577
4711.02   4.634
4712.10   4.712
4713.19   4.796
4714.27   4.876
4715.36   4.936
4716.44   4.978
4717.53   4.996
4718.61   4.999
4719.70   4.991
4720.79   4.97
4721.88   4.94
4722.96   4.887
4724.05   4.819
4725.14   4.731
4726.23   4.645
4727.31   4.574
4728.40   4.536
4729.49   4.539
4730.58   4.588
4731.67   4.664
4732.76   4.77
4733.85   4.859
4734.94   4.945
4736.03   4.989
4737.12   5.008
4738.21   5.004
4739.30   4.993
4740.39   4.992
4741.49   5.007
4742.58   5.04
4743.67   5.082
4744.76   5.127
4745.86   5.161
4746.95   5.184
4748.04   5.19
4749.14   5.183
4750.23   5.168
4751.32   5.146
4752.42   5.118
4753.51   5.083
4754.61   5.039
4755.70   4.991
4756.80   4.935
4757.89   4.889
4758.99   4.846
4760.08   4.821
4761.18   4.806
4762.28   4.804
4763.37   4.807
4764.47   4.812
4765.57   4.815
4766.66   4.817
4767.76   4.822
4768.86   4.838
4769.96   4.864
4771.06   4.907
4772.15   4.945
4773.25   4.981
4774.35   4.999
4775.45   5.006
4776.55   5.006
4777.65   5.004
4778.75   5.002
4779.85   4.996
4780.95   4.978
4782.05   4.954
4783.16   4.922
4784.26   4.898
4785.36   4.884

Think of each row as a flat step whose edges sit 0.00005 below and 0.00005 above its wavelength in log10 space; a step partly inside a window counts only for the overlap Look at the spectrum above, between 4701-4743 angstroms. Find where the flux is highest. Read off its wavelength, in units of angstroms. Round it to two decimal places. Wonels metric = 4742.58 angstroms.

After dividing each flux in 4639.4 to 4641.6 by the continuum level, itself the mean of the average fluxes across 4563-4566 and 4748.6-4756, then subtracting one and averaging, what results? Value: -0.09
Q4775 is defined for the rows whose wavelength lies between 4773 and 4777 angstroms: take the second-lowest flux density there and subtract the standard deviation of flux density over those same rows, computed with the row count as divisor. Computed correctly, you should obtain 4.99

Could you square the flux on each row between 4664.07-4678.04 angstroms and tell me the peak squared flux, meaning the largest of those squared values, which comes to 21.2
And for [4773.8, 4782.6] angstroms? 25.1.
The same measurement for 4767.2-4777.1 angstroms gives 25.1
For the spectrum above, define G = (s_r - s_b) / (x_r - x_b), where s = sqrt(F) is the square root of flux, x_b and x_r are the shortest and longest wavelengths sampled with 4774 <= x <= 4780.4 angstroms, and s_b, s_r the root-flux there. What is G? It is -0.0001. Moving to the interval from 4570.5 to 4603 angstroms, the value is -0.0015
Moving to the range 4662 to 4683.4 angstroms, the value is 0.0002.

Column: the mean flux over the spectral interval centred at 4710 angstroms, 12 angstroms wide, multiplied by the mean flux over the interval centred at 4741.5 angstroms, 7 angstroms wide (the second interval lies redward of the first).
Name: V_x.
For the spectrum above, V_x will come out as 23.5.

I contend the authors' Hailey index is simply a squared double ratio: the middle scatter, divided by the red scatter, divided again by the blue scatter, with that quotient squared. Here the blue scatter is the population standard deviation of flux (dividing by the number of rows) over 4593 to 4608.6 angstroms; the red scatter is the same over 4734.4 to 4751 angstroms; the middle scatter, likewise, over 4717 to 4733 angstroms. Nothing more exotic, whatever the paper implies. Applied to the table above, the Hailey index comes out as 191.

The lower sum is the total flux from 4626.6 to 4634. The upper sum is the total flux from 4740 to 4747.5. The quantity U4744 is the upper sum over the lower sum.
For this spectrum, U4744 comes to 1.03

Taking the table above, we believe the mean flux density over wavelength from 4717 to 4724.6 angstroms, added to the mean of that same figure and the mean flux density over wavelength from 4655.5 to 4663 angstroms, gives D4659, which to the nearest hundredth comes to 9.80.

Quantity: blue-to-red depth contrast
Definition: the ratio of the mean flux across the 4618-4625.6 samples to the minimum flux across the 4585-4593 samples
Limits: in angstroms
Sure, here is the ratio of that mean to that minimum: 1.14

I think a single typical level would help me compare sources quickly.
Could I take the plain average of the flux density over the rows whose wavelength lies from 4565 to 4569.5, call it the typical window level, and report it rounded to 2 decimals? 4.86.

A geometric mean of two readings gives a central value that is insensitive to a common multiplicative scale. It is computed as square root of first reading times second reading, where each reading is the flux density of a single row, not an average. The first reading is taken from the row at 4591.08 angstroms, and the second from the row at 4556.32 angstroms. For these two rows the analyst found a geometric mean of 4.62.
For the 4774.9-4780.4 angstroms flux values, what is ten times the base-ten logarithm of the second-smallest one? 6.99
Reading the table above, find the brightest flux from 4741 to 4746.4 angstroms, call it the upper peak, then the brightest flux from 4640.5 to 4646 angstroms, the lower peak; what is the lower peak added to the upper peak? 9.7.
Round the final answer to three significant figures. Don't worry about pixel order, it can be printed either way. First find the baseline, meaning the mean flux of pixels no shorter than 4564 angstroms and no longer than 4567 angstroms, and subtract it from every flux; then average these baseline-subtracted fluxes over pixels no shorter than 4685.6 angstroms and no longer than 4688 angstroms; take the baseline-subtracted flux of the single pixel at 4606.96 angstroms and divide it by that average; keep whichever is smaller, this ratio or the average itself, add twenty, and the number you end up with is 19.8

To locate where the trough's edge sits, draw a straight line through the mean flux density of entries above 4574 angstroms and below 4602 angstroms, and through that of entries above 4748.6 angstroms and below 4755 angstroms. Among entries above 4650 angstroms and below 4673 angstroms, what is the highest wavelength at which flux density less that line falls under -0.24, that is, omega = 4672.13 angstroms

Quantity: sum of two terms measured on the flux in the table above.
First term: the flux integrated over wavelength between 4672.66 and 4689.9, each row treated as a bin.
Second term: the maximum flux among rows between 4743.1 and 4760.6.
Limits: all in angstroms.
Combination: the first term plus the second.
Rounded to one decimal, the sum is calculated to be 85.0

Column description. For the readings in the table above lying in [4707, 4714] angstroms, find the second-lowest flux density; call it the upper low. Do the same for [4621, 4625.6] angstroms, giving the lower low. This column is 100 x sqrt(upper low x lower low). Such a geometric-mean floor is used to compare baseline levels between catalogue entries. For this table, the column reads 487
